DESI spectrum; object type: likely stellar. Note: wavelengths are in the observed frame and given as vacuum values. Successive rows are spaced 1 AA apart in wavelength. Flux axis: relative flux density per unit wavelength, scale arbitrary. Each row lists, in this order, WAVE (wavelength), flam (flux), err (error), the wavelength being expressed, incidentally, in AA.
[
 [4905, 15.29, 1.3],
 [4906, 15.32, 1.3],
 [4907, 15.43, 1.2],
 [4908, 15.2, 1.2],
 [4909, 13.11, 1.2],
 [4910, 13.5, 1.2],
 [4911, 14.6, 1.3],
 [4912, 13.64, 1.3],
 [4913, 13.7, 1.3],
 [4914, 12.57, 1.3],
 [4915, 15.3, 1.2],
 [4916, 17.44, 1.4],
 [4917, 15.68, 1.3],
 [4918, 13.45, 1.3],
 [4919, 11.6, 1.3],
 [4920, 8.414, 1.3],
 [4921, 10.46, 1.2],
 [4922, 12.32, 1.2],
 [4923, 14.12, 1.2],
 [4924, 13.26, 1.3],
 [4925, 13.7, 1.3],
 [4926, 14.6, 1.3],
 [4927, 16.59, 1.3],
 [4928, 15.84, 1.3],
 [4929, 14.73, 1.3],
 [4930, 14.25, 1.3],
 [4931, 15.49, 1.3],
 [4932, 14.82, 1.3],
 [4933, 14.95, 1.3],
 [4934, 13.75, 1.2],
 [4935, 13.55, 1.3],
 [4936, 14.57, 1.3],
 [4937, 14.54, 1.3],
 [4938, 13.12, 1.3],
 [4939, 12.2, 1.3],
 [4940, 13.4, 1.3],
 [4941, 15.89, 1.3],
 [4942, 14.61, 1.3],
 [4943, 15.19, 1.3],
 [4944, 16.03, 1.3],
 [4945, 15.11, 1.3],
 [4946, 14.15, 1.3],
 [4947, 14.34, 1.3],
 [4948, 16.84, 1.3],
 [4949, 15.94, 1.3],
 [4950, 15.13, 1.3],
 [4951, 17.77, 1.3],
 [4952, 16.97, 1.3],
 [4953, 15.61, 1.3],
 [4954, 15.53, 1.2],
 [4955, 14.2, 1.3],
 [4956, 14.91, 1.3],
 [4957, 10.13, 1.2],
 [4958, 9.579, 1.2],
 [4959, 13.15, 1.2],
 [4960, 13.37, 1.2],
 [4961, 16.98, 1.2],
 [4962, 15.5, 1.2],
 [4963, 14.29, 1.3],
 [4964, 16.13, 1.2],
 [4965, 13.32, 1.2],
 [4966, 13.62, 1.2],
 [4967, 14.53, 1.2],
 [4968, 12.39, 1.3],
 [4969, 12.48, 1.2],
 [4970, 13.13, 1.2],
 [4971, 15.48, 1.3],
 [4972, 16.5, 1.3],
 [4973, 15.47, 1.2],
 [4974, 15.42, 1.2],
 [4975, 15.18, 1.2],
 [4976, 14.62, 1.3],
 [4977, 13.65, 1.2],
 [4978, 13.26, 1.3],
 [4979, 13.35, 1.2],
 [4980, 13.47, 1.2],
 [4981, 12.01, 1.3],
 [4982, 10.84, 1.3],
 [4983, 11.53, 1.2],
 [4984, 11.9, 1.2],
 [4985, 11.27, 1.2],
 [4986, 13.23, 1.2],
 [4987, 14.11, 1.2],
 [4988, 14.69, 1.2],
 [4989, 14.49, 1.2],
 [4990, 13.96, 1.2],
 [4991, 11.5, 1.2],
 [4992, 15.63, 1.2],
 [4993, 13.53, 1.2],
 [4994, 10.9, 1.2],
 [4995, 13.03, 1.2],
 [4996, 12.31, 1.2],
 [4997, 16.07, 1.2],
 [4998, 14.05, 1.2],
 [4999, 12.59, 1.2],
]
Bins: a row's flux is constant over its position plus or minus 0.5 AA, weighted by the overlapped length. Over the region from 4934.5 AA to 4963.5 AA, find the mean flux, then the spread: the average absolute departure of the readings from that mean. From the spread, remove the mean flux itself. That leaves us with -13.2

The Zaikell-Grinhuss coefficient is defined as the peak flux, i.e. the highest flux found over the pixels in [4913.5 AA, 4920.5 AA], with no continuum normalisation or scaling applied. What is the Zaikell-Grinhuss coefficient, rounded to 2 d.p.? 17.44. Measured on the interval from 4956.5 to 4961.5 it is 16.98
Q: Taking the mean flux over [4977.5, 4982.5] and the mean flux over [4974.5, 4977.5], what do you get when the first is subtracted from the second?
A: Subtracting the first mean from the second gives 1.9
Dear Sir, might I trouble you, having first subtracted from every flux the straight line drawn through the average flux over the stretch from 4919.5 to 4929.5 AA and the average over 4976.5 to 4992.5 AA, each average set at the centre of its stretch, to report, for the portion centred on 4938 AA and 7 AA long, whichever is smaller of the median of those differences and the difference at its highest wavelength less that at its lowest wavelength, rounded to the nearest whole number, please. 0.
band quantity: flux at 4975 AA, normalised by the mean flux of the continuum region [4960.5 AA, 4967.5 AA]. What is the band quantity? 1.02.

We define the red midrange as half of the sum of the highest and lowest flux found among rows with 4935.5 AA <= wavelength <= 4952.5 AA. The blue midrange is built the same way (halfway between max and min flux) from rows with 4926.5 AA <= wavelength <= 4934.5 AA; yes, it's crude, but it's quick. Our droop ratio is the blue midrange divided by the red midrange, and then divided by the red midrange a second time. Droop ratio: 0.068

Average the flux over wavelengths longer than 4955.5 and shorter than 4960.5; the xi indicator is 12.2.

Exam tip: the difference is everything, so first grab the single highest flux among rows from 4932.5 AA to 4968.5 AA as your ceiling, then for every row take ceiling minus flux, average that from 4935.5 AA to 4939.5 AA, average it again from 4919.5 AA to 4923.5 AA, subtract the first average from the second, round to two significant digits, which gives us 2.3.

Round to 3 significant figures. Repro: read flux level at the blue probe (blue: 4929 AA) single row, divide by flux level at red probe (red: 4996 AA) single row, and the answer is 1.20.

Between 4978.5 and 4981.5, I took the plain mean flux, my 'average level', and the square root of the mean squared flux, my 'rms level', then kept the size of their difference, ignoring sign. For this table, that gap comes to 0.017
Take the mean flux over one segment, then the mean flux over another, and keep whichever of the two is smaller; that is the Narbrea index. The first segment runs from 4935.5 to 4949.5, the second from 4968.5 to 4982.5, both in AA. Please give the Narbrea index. 13.9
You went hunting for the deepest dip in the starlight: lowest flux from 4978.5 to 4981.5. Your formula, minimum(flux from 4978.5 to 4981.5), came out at 12.01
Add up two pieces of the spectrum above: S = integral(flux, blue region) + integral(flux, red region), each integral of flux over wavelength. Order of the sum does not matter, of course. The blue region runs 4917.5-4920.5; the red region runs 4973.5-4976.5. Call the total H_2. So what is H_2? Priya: 79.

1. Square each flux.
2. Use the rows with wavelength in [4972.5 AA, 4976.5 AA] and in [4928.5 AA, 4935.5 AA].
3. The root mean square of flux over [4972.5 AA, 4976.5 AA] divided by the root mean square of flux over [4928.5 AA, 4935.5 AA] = 1.05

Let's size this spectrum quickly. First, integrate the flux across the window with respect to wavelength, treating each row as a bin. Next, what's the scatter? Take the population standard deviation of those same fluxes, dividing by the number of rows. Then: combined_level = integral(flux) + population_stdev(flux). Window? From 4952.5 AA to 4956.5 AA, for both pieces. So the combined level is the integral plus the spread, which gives 60.8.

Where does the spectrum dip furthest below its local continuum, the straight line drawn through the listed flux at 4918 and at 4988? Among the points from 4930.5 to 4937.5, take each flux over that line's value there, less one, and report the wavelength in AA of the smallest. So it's 4935 AA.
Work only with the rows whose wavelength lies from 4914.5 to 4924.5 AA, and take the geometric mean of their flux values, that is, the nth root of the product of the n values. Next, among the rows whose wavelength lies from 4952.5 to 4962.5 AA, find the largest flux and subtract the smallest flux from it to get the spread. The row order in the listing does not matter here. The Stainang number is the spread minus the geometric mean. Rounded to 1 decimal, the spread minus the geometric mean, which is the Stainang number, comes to -5.5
